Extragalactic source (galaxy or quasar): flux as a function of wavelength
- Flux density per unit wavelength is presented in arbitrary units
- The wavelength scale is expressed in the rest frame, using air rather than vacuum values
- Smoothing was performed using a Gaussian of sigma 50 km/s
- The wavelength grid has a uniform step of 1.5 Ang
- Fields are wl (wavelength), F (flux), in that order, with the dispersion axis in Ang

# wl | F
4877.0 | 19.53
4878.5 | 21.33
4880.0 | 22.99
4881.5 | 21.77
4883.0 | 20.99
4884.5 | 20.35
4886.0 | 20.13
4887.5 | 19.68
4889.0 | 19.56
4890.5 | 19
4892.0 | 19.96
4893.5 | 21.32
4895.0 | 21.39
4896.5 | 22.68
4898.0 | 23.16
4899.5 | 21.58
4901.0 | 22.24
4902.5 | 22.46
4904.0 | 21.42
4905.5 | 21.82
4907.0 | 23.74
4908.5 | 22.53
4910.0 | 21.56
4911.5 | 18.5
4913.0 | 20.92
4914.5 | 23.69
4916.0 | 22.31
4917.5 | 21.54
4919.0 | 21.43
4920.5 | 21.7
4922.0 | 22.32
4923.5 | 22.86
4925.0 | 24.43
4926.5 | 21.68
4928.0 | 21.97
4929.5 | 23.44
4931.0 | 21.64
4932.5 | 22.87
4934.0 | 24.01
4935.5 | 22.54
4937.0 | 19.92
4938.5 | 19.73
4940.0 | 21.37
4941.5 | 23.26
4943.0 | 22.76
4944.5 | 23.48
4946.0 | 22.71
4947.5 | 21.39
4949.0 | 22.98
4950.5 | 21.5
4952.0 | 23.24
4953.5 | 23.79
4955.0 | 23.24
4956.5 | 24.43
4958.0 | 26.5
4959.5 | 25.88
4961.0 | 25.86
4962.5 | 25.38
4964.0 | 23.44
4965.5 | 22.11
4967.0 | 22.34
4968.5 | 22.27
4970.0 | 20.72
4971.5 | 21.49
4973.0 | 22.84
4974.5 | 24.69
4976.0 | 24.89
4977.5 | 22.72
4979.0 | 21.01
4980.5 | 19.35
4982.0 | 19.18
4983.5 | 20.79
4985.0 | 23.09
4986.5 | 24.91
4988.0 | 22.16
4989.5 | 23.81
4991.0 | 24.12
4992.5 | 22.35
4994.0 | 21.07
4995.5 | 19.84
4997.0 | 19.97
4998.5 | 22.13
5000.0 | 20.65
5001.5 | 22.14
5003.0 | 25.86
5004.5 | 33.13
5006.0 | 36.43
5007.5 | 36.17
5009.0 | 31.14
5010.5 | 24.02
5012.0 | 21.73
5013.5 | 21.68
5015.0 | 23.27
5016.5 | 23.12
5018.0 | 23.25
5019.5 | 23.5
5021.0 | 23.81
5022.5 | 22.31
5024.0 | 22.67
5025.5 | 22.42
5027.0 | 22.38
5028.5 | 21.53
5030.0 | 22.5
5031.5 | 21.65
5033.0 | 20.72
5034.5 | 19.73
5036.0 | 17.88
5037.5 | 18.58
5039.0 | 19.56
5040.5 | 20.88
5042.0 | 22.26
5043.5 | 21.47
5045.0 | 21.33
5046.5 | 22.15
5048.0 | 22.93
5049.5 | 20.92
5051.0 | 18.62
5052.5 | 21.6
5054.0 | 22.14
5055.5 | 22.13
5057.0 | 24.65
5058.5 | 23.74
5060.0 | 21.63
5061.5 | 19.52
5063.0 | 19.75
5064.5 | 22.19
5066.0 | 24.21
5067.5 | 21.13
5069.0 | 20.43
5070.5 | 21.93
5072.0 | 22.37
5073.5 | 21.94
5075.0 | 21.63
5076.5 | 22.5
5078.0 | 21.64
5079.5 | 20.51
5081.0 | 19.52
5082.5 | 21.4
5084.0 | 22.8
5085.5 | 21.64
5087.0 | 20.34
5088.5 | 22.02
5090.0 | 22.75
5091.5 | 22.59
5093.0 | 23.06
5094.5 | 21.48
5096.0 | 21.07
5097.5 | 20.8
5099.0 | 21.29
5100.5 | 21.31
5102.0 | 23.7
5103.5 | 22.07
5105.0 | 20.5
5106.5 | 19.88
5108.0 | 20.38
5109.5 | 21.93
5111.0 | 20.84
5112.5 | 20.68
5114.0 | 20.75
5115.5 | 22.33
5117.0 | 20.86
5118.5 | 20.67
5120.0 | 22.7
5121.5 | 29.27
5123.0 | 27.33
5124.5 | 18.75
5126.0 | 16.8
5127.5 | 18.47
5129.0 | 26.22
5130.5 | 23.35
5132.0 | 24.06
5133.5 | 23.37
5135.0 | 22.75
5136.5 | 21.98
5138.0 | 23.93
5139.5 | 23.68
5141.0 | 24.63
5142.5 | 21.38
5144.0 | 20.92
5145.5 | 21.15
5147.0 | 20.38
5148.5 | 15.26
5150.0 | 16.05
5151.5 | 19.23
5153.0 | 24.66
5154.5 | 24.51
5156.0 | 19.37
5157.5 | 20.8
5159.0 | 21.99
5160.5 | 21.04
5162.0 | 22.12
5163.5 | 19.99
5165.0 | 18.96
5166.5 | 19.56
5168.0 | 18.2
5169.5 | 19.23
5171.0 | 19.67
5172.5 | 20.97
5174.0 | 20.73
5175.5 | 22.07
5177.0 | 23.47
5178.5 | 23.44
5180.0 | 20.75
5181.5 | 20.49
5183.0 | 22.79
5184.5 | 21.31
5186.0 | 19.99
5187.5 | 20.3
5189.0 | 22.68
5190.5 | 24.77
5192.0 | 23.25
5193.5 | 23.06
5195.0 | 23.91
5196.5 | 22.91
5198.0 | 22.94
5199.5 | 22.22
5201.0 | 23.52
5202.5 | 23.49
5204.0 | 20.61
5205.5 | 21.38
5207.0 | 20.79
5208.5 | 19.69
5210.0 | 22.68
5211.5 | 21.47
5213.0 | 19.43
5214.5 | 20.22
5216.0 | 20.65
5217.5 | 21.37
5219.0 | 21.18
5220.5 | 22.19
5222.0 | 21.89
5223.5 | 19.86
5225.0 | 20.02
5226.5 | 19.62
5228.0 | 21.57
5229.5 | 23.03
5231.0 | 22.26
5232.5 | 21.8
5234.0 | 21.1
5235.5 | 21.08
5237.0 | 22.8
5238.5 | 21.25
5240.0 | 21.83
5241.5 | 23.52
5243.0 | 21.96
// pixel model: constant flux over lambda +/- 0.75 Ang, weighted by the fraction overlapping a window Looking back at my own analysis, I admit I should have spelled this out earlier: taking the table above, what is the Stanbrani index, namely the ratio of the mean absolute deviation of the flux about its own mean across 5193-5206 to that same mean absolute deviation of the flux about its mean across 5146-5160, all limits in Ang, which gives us 0.34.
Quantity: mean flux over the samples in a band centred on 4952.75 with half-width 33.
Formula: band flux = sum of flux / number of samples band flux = 22.7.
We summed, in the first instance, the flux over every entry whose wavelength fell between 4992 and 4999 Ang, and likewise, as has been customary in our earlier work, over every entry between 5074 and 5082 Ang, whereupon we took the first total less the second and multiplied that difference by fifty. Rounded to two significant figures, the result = -22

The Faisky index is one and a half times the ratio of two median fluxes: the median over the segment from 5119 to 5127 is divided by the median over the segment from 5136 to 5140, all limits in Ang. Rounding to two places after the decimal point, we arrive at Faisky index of 1.44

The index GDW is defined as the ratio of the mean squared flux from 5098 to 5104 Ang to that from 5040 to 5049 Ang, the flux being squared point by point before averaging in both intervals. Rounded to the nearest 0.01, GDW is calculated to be 1.02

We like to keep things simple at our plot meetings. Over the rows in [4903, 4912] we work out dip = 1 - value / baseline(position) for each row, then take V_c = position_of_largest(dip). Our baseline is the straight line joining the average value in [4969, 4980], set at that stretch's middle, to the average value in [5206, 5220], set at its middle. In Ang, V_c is 4911.5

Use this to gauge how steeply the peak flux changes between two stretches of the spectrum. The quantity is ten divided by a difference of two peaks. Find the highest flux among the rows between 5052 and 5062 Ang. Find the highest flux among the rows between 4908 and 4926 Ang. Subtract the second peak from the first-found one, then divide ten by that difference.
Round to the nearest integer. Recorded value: 45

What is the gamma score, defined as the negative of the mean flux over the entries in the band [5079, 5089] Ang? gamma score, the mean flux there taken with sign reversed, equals -21.2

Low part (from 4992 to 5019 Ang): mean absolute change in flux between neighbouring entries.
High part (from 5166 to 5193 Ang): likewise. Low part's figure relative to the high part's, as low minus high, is 1.0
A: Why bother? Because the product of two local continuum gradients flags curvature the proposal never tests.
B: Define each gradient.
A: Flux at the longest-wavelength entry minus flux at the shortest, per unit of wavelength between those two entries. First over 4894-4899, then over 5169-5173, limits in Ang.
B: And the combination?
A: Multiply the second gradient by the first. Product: 0.3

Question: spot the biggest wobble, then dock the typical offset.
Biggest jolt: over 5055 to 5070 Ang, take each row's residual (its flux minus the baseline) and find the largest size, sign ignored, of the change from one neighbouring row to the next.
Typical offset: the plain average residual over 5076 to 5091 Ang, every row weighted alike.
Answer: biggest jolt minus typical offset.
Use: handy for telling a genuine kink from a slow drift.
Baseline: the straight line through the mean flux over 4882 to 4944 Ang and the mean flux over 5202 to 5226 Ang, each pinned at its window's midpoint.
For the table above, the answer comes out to 2.9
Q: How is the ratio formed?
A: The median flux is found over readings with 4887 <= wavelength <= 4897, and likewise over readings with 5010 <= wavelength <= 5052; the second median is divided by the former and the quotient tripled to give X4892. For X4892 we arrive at 3.30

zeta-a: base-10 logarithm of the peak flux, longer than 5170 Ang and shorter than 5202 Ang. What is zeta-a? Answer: 1.39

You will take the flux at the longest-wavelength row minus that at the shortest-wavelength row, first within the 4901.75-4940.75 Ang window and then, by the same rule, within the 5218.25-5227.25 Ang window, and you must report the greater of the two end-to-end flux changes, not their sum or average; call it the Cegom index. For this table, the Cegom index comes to -1.1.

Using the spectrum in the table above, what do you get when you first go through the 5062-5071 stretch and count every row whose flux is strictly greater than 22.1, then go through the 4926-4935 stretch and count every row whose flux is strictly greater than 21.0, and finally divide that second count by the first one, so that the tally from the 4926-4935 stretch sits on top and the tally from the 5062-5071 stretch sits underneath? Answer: 3.0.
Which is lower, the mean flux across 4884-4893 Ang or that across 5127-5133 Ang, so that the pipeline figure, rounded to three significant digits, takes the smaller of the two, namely 19.8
